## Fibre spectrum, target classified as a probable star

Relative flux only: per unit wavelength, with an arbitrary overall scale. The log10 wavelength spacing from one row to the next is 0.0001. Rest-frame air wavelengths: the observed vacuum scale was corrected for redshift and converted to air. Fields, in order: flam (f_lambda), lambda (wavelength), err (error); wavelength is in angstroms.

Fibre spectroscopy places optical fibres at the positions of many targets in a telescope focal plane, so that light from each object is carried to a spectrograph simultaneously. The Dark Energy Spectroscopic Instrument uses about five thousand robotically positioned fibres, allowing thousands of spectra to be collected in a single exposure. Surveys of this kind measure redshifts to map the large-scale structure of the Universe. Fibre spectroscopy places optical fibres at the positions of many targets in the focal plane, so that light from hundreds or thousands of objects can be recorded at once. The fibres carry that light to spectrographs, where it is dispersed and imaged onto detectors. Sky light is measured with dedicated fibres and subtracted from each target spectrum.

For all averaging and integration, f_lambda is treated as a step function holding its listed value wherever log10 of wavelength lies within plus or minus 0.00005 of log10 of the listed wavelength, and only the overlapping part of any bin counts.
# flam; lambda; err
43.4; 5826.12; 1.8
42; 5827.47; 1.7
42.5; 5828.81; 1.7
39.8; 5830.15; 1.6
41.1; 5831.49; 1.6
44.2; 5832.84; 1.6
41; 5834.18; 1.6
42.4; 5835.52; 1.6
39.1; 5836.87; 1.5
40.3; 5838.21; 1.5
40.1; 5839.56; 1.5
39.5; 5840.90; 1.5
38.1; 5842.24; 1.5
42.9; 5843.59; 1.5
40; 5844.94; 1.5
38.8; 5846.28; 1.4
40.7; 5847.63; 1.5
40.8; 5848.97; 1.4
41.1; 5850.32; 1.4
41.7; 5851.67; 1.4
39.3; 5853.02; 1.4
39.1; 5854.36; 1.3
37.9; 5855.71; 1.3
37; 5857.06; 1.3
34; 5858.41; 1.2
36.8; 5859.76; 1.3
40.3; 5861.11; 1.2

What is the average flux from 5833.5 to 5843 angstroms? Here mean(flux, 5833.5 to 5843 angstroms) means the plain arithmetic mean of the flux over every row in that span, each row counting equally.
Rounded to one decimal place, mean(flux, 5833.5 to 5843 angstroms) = 40.1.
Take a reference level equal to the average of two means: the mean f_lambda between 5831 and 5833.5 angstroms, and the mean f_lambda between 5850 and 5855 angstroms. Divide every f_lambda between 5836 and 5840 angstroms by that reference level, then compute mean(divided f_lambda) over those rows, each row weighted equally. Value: 0.96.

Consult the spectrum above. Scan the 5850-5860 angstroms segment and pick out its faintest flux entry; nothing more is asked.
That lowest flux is 34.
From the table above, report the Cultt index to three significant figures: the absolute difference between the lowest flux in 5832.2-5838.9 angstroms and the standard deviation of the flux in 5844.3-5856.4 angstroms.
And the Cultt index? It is 37.9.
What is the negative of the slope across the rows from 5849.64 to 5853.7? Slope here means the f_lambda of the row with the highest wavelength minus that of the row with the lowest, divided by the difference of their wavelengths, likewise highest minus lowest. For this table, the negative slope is 0.7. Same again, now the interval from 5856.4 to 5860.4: 0.1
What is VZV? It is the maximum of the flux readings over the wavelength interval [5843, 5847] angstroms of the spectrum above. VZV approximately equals 42.9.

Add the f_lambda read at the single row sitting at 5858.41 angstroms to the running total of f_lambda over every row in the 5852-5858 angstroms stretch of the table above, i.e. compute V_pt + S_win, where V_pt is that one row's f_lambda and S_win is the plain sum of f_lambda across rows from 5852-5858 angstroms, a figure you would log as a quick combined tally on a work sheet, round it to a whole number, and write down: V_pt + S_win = 187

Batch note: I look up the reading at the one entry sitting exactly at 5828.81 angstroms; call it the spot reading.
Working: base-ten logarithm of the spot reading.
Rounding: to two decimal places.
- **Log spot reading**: 1.63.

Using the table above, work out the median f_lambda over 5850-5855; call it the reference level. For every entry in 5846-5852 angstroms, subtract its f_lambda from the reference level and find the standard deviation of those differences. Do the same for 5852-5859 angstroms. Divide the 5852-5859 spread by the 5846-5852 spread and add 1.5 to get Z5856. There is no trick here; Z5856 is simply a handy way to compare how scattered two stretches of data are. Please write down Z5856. 3.5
